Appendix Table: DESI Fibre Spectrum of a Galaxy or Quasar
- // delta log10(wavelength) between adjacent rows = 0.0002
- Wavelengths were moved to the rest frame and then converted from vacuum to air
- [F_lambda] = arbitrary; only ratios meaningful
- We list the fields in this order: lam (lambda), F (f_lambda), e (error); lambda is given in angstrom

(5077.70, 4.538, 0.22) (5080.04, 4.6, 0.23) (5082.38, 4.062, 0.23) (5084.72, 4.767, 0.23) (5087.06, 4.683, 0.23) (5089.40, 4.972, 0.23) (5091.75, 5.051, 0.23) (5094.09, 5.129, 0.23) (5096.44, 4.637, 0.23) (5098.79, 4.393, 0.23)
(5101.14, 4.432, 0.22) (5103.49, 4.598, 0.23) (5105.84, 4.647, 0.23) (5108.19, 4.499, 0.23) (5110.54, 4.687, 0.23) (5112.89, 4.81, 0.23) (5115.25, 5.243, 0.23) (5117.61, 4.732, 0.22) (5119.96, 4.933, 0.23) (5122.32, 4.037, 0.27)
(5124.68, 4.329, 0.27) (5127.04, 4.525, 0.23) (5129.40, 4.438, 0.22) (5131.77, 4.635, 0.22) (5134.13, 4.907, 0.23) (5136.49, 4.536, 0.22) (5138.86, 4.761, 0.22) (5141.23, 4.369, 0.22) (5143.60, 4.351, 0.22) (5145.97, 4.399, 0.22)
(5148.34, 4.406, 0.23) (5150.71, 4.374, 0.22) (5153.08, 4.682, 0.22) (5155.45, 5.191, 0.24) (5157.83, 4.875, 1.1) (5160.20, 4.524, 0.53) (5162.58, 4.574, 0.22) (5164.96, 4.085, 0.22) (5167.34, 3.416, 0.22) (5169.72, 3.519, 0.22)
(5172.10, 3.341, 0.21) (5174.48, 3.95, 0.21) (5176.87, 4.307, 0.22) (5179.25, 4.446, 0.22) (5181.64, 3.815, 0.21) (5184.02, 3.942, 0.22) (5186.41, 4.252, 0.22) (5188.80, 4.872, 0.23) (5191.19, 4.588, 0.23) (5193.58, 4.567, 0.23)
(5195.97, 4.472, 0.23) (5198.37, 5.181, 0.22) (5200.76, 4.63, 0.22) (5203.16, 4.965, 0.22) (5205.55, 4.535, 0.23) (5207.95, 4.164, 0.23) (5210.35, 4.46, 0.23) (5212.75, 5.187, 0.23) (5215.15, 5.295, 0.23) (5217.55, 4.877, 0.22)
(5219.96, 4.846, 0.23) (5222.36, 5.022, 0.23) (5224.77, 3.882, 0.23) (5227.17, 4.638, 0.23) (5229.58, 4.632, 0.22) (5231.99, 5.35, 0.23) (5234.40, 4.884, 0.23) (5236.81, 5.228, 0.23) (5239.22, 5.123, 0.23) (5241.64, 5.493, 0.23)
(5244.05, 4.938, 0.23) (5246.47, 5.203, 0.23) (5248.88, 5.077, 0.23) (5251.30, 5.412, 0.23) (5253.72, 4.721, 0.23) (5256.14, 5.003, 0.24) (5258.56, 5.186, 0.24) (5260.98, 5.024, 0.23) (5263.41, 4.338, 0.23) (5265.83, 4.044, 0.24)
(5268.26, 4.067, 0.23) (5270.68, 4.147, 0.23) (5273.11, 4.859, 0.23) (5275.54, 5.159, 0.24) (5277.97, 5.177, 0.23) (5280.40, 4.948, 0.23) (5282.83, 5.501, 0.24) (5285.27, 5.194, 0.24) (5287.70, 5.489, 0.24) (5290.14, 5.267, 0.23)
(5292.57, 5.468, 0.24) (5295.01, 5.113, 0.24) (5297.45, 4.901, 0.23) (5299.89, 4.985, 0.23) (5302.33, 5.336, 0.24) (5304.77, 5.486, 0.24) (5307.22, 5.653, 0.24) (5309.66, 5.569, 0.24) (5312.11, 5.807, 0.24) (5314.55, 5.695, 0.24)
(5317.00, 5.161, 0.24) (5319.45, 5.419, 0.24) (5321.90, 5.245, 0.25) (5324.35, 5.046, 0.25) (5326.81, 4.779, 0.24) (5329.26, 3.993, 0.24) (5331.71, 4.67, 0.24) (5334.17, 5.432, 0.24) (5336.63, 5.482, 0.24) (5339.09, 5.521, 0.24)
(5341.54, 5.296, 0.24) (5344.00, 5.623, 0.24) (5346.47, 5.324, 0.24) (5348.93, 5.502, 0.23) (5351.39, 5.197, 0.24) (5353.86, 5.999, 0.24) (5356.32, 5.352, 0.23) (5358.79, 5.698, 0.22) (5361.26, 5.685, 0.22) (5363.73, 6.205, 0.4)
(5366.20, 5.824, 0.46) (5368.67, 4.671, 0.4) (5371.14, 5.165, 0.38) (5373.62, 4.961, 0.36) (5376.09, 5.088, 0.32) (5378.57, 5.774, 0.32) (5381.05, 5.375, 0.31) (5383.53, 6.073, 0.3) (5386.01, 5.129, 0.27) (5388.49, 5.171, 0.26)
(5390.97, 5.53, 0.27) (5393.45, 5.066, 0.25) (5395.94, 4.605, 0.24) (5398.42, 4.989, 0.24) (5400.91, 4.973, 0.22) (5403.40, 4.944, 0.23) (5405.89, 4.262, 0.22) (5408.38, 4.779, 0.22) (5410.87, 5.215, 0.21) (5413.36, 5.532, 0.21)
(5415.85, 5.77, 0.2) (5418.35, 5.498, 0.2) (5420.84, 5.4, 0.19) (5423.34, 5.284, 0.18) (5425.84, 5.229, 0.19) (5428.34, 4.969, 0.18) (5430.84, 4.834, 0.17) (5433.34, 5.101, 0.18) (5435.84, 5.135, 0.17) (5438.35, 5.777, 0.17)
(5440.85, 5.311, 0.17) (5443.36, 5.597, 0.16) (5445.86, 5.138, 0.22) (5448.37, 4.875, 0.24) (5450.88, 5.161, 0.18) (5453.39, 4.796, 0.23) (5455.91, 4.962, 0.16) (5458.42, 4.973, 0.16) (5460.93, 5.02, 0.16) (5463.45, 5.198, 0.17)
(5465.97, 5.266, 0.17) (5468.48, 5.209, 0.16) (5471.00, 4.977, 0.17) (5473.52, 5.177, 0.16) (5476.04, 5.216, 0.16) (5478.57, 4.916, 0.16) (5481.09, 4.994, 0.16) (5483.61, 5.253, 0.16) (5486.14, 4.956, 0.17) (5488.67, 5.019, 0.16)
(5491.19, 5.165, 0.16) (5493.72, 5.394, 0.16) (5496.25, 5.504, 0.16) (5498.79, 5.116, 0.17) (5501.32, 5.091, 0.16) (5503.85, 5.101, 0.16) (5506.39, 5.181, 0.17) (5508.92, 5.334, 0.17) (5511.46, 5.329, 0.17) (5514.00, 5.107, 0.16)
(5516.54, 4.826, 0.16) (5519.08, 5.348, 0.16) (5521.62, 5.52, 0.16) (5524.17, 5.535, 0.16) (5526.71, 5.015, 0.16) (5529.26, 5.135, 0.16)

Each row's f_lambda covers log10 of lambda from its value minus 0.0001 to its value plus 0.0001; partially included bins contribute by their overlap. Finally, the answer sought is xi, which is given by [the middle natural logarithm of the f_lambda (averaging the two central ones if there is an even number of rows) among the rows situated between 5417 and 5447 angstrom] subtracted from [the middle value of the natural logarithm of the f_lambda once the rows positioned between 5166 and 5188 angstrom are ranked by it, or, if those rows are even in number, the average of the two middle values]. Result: -0.29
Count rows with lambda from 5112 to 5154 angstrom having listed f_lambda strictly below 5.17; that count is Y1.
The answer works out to 17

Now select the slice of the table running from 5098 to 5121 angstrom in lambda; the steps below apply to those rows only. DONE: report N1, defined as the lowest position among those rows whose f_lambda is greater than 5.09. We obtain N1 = 5115.25 angstrom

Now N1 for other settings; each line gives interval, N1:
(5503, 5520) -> 5503.85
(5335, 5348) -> 5336.63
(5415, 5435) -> 5415.85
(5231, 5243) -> 5231.99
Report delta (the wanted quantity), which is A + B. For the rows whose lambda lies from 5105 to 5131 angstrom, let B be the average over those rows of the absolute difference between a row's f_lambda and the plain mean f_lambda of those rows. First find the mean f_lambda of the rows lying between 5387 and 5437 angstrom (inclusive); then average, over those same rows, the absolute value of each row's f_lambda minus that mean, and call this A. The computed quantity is 0.50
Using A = 0.26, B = 0.24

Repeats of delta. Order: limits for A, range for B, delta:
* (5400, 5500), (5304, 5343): 0.55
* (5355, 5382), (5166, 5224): 0.81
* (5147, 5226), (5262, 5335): 0.80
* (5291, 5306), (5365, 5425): 0.54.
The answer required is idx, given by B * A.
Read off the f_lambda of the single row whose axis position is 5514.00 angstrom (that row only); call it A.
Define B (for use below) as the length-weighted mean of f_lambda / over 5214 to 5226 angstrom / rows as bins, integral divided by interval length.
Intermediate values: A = 5.107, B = 4.78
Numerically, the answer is 24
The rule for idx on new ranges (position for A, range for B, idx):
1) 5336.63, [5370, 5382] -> 29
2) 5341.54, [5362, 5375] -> 28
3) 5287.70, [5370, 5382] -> 29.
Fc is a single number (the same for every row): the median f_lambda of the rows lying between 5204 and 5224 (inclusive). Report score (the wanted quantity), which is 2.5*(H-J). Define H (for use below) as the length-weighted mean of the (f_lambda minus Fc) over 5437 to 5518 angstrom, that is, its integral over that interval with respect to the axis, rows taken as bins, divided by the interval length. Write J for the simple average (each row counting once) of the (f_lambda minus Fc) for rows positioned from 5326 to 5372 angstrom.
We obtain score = -0.5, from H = 0.29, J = 0.48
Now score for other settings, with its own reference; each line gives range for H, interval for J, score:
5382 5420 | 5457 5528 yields 0.0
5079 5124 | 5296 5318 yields -1.8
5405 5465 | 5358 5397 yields -0.5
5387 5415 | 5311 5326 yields -0.9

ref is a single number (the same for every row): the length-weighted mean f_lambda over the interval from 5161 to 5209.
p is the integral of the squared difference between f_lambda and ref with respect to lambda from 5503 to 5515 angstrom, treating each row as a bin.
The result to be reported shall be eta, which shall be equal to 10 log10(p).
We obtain 10.2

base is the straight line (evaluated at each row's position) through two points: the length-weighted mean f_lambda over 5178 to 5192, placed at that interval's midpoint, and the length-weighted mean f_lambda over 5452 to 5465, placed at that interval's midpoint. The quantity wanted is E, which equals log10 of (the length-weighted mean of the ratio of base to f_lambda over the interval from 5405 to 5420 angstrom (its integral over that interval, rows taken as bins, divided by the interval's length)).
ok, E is -0.02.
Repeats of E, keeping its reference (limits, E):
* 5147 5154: -0.02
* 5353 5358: -0.08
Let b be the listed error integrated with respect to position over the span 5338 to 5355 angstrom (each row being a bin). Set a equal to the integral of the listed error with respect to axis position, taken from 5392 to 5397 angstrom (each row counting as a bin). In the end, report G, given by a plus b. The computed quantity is 5.3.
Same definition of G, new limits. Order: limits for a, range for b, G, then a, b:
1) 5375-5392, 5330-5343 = 8.1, 5.0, 3.1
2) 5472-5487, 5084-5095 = 5.0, 2.4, 2.5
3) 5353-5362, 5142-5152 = 4.3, 2.0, 2.2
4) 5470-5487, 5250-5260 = 5.1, 2.8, 2.3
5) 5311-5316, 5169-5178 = 3.1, 1.2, 1.9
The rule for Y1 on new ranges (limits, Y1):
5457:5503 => 10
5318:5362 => 4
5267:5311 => 8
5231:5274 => 12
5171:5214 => 16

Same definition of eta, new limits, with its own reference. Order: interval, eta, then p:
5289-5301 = 9.8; 9.4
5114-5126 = 5.8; 3.8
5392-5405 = 7.5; 5.6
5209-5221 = 7.8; 6.0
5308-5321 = 13.2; 20.8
